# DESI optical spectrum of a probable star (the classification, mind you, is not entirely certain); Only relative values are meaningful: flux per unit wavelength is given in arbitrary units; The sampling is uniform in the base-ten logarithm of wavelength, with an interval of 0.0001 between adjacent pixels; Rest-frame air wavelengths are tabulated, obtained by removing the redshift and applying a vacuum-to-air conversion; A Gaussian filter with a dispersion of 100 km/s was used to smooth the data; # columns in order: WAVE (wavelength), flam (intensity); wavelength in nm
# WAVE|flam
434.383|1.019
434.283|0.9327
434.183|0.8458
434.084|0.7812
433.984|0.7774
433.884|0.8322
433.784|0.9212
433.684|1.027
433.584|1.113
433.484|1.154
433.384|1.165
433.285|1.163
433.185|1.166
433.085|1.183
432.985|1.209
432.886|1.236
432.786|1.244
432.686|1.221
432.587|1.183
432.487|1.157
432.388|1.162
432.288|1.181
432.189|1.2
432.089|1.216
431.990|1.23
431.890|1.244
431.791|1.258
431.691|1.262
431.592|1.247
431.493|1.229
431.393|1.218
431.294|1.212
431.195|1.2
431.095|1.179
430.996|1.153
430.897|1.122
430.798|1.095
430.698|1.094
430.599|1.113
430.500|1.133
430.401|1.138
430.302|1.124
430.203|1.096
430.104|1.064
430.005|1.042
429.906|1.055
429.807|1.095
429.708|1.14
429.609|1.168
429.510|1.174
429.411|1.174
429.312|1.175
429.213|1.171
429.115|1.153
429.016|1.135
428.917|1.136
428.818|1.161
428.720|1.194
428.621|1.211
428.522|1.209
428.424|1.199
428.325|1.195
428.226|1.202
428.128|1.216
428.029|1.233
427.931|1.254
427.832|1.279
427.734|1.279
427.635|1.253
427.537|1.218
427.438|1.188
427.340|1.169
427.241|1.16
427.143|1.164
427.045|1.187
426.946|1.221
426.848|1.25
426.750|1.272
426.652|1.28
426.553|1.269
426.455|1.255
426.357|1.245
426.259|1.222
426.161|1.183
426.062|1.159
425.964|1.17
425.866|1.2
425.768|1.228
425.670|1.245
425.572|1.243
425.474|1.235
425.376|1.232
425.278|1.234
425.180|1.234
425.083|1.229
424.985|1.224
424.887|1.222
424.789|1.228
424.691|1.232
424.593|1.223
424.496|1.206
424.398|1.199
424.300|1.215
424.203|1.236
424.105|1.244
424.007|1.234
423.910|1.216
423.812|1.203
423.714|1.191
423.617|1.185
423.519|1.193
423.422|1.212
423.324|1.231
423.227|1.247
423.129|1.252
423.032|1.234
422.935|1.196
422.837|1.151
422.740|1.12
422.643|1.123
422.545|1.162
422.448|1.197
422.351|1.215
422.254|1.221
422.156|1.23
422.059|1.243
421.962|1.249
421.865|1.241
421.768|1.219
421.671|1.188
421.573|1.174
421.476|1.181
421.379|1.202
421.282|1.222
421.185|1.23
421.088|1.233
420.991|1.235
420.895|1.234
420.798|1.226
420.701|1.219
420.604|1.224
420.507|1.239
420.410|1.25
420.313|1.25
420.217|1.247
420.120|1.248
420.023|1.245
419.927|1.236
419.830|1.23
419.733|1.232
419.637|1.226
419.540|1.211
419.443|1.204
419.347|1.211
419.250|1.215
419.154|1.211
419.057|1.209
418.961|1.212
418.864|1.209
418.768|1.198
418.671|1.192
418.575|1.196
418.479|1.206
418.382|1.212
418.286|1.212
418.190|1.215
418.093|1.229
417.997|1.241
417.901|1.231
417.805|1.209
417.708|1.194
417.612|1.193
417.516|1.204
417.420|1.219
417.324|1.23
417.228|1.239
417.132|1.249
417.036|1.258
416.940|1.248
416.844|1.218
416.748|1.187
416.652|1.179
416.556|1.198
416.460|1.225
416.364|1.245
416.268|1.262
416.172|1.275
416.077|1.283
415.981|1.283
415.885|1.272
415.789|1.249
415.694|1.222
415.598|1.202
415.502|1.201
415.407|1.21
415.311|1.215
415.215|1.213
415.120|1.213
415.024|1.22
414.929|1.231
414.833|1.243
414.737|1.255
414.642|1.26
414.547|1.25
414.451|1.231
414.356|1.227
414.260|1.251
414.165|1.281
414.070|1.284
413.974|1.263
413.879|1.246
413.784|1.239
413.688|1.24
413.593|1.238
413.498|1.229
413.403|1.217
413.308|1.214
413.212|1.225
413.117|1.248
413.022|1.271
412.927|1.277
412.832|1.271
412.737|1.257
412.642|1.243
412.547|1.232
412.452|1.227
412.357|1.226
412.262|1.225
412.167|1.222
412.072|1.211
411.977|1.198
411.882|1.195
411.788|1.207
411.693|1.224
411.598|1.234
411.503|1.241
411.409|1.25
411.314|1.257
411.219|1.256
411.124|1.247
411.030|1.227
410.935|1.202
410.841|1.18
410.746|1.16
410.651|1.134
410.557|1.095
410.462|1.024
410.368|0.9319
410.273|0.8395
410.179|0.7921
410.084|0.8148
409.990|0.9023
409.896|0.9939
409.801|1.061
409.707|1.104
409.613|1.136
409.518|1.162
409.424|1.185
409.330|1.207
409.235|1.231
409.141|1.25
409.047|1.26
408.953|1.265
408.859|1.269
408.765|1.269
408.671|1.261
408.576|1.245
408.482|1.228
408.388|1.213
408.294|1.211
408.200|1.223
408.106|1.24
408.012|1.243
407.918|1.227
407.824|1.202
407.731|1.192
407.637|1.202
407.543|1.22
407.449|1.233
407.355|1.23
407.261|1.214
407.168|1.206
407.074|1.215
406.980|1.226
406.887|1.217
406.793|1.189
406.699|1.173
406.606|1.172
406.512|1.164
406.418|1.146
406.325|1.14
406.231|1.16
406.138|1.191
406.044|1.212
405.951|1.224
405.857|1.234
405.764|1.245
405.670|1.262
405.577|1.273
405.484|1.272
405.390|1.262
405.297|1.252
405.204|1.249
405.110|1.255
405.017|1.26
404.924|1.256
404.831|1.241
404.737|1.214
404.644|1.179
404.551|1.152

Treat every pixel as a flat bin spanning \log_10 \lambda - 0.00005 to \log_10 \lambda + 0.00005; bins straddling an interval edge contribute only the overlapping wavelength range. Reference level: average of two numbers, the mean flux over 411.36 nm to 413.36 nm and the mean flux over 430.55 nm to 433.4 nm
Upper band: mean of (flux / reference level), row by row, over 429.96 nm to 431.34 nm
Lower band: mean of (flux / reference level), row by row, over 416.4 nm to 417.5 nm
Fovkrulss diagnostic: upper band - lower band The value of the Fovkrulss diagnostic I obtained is -0.08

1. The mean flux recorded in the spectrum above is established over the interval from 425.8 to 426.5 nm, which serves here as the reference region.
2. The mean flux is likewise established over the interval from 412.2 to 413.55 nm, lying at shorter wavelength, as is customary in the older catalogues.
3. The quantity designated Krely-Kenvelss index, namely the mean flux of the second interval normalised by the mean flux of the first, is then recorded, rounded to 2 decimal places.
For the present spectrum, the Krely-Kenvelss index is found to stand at 1.03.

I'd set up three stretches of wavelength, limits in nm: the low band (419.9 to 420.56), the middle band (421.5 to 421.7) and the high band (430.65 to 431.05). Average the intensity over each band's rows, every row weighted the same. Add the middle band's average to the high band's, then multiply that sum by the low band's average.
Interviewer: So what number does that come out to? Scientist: 2.86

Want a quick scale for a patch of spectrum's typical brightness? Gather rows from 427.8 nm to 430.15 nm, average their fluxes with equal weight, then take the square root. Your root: 1.08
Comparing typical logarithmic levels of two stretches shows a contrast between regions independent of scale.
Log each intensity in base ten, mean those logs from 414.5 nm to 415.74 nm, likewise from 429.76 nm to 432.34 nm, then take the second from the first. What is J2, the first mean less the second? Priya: 0.024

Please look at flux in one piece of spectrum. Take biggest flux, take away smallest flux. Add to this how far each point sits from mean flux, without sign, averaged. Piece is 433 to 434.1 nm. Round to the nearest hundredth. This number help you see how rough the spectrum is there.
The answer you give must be 0.55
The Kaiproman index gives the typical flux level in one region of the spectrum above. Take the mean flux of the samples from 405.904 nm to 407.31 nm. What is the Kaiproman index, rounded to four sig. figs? 1.190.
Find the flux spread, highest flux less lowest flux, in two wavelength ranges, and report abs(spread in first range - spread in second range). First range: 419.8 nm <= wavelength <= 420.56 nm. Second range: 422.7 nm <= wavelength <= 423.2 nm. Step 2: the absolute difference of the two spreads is 0.11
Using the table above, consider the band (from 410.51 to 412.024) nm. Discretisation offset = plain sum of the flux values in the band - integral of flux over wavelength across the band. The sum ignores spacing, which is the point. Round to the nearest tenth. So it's 17.5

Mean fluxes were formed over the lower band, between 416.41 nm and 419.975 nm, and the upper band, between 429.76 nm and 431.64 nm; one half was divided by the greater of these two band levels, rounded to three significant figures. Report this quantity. 0.411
